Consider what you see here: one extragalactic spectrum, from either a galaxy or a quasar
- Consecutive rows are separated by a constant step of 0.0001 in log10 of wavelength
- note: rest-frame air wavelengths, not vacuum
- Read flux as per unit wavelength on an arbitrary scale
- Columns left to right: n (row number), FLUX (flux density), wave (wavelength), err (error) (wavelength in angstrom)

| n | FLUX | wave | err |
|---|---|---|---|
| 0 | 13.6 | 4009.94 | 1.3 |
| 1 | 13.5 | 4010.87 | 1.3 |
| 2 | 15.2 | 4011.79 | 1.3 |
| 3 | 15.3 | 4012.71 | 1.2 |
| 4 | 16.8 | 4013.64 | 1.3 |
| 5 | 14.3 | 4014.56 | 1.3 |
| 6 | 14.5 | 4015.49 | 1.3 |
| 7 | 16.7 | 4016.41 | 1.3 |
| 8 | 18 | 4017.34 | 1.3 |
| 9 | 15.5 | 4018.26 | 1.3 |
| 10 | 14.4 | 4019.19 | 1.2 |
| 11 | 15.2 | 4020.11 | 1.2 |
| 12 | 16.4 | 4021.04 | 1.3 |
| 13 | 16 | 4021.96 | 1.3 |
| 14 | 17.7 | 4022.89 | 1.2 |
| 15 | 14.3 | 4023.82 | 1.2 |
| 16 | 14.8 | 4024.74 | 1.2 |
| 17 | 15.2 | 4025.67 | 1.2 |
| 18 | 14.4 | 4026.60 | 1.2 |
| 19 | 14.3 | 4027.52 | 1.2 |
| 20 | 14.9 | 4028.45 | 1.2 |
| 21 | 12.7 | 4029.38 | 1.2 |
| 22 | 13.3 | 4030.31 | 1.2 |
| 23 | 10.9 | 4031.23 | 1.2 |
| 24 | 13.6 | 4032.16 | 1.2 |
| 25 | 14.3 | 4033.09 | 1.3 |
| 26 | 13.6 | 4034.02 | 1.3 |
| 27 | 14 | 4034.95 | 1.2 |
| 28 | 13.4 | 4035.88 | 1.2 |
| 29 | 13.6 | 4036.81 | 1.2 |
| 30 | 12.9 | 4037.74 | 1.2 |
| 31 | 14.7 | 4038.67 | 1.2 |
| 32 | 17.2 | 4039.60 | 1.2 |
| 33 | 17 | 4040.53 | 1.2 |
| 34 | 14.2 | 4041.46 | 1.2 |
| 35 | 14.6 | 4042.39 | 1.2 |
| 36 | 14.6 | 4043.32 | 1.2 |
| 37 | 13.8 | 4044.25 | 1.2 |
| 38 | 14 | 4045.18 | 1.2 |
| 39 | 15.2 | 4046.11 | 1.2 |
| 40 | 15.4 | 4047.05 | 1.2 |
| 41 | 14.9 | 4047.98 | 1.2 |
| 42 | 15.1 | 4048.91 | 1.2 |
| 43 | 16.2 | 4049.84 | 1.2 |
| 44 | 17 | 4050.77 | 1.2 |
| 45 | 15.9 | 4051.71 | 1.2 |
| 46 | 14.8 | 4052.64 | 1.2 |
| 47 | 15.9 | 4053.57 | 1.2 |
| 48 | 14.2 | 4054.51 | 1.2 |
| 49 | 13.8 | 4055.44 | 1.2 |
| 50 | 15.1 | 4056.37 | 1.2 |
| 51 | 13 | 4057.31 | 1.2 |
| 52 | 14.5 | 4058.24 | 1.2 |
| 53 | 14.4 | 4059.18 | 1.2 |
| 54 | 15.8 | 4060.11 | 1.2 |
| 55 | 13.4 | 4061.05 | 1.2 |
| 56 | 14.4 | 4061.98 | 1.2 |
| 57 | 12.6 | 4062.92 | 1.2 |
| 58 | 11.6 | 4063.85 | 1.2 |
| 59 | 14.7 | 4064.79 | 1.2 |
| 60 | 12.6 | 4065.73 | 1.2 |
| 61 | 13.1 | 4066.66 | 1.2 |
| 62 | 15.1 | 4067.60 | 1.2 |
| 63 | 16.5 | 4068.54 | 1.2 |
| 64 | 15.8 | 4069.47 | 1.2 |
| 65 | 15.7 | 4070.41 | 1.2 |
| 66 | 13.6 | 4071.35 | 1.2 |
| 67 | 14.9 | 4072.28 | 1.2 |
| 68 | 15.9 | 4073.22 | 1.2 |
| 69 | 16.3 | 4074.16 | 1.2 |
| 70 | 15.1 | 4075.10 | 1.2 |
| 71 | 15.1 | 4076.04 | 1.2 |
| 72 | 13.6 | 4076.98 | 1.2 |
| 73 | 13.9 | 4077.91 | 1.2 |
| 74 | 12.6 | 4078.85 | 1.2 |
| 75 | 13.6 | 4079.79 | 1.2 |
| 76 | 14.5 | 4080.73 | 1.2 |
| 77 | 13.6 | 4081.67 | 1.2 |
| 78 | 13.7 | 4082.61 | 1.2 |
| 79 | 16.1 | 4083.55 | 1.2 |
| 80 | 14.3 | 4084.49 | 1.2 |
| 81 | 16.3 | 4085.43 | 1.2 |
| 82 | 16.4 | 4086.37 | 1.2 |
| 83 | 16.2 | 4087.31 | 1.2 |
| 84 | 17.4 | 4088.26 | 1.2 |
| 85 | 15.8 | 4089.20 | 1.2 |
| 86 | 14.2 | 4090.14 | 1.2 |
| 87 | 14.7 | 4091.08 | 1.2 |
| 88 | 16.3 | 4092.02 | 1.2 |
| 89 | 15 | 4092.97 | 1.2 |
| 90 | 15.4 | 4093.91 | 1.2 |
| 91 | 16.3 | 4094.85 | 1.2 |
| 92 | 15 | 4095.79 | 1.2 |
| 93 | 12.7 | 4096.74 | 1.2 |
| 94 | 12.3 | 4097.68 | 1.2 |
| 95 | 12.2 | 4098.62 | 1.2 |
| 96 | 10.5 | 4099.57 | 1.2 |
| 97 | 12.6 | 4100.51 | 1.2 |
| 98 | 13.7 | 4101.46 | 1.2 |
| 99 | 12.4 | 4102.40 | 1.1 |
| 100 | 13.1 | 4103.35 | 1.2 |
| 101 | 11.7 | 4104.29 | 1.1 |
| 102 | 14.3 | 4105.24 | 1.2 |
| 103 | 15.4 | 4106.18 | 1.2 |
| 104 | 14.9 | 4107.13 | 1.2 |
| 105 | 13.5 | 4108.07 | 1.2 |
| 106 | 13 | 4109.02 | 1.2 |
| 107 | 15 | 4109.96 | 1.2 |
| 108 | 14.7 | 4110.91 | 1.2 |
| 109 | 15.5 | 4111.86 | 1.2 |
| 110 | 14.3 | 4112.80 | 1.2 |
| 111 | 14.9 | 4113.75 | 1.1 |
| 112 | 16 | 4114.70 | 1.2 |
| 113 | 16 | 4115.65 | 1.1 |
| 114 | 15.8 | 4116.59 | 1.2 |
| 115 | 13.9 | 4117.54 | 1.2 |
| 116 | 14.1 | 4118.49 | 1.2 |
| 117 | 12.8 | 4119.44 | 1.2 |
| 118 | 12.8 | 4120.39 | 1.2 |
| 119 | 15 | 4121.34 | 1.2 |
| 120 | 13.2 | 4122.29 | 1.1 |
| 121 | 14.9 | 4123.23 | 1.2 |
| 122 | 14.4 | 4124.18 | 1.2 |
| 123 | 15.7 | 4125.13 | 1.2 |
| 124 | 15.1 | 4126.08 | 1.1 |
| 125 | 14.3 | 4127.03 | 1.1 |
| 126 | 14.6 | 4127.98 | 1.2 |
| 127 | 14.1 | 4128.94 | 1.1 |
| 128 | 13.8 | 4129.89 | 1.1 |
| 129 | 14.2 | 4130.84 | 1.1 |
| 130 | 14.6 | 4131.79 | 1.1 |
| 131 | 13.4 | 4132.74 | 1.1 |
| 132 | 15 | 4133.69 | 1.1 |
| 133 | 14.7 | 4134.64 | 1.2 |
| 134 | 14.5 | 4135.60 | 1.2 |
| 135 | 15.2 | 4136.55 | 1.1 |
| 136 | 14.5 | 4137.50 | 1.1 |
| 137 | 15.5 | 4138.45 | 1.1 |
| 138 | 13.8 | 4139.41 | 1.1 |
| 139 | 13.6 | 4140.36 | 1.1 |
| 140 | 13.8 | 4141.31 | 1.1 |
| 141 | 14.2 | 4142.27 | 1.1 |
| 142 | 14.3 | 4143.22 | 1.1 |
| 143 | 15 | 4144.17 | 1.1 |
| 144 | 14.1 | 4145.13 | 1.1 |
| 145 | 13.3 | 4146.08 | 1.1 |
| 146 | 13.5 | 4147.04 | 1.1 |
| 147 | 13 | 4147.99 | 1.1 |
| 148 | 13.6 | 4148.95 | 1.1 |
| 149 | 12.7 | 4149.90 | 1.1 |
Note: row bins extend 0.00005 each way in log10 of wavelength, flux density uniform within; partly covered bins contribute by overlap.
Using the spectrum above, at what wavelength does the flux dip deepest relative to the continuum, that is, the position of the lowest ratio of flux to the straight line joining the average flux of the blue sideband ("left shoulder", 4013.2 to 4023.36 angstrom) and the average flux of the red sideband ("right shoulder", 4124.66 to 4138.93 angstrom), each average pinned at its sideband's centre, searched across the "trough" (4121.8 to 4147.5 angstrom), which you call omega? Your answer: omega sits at 4122.29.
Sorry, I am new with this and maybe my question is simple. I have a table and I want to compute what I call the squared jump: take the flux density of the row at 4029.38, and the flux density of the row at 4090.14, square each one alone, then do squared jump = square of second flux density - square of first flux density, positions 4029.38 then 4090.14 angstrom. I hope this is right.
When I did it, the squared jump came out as 40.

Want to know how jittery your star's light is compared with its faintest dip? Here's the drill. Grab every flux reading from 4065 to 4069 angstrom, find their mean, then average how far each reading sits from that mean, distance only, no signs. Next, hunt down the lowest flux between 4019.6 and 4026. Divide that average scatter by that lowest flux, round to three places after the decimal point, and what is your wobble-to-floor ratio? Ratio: 0.103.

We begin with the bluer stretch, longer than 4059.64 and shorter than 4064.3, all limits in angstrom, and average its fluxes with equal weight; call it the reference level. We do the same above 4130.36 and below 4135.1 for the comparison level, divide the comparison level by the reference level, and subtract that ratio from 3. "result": 1.94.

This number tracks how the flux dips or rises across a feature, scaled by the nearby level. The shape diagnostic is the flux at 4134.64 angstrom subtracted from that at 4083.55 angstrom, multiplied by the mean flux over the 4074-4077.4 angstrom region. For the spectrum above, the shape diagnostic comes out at 21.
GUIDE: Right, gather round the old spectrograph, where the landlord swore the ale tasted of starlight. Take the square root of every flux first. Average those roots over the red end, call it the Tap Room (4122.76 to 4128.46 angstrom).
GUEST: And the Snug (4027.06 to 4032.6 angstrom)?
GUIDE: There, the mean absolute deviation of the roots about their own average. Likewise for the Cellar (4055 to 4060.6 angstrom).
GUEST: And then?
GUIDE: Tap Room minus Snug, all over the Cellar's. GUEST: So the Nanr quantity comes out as 40.2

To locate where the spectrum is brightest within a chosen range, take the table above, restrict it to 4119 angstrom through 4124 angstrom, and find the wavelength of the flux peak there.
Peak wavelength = 4121.34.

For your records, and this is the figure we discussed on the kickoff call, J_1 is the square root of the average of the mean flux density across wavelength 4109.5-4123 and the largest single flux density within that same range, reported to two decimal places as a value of 3.91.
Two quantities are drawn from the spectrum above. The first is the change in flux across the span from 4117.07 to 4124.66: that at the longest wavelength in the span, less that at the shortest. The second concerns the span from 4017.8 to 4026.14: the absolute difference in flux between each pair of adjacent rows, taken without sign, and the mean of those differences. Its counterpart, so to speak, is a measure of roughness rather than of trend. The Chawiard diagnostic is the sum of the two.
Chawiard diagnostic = 1.7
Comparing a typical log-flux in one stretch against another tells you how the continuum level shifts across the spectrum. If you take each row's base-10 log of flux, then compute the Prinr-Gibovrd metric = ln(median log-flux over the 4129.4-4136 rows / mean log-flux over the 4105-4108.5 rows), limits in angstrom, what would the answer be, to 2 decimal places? 0.00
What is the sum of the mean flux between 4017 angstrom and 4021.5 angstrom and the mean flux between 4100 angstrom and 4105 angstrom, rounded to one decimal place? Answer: 28.6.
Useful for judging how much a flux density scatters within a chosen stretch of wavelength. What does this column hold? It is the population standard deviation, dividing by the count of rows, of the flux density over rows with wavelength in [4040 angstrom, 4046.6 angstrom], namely 1.01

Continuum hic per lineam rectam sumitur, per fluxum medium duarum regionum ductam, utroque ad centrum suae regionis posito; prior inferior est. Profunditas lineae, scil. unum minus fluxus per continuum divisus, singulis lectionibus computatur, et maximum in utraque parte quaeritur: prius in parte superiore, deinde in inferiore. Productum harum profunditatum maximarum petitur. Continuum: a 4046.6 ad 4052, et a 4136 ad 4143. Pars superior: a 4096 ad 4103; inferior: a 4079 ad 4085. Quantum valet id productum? 0.033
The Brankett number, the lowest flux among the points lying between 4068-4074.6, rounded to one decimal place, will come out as 13.6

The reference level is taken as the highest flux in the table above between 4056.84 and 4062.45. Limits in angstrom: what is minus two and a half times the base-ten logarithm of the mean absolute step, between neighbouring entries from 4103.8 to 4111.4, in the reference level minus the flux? -0.20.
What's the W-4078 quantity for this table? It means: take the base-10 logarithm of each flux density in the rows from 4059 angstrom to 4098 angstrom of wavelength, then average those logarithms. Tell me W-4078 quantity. 1.165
